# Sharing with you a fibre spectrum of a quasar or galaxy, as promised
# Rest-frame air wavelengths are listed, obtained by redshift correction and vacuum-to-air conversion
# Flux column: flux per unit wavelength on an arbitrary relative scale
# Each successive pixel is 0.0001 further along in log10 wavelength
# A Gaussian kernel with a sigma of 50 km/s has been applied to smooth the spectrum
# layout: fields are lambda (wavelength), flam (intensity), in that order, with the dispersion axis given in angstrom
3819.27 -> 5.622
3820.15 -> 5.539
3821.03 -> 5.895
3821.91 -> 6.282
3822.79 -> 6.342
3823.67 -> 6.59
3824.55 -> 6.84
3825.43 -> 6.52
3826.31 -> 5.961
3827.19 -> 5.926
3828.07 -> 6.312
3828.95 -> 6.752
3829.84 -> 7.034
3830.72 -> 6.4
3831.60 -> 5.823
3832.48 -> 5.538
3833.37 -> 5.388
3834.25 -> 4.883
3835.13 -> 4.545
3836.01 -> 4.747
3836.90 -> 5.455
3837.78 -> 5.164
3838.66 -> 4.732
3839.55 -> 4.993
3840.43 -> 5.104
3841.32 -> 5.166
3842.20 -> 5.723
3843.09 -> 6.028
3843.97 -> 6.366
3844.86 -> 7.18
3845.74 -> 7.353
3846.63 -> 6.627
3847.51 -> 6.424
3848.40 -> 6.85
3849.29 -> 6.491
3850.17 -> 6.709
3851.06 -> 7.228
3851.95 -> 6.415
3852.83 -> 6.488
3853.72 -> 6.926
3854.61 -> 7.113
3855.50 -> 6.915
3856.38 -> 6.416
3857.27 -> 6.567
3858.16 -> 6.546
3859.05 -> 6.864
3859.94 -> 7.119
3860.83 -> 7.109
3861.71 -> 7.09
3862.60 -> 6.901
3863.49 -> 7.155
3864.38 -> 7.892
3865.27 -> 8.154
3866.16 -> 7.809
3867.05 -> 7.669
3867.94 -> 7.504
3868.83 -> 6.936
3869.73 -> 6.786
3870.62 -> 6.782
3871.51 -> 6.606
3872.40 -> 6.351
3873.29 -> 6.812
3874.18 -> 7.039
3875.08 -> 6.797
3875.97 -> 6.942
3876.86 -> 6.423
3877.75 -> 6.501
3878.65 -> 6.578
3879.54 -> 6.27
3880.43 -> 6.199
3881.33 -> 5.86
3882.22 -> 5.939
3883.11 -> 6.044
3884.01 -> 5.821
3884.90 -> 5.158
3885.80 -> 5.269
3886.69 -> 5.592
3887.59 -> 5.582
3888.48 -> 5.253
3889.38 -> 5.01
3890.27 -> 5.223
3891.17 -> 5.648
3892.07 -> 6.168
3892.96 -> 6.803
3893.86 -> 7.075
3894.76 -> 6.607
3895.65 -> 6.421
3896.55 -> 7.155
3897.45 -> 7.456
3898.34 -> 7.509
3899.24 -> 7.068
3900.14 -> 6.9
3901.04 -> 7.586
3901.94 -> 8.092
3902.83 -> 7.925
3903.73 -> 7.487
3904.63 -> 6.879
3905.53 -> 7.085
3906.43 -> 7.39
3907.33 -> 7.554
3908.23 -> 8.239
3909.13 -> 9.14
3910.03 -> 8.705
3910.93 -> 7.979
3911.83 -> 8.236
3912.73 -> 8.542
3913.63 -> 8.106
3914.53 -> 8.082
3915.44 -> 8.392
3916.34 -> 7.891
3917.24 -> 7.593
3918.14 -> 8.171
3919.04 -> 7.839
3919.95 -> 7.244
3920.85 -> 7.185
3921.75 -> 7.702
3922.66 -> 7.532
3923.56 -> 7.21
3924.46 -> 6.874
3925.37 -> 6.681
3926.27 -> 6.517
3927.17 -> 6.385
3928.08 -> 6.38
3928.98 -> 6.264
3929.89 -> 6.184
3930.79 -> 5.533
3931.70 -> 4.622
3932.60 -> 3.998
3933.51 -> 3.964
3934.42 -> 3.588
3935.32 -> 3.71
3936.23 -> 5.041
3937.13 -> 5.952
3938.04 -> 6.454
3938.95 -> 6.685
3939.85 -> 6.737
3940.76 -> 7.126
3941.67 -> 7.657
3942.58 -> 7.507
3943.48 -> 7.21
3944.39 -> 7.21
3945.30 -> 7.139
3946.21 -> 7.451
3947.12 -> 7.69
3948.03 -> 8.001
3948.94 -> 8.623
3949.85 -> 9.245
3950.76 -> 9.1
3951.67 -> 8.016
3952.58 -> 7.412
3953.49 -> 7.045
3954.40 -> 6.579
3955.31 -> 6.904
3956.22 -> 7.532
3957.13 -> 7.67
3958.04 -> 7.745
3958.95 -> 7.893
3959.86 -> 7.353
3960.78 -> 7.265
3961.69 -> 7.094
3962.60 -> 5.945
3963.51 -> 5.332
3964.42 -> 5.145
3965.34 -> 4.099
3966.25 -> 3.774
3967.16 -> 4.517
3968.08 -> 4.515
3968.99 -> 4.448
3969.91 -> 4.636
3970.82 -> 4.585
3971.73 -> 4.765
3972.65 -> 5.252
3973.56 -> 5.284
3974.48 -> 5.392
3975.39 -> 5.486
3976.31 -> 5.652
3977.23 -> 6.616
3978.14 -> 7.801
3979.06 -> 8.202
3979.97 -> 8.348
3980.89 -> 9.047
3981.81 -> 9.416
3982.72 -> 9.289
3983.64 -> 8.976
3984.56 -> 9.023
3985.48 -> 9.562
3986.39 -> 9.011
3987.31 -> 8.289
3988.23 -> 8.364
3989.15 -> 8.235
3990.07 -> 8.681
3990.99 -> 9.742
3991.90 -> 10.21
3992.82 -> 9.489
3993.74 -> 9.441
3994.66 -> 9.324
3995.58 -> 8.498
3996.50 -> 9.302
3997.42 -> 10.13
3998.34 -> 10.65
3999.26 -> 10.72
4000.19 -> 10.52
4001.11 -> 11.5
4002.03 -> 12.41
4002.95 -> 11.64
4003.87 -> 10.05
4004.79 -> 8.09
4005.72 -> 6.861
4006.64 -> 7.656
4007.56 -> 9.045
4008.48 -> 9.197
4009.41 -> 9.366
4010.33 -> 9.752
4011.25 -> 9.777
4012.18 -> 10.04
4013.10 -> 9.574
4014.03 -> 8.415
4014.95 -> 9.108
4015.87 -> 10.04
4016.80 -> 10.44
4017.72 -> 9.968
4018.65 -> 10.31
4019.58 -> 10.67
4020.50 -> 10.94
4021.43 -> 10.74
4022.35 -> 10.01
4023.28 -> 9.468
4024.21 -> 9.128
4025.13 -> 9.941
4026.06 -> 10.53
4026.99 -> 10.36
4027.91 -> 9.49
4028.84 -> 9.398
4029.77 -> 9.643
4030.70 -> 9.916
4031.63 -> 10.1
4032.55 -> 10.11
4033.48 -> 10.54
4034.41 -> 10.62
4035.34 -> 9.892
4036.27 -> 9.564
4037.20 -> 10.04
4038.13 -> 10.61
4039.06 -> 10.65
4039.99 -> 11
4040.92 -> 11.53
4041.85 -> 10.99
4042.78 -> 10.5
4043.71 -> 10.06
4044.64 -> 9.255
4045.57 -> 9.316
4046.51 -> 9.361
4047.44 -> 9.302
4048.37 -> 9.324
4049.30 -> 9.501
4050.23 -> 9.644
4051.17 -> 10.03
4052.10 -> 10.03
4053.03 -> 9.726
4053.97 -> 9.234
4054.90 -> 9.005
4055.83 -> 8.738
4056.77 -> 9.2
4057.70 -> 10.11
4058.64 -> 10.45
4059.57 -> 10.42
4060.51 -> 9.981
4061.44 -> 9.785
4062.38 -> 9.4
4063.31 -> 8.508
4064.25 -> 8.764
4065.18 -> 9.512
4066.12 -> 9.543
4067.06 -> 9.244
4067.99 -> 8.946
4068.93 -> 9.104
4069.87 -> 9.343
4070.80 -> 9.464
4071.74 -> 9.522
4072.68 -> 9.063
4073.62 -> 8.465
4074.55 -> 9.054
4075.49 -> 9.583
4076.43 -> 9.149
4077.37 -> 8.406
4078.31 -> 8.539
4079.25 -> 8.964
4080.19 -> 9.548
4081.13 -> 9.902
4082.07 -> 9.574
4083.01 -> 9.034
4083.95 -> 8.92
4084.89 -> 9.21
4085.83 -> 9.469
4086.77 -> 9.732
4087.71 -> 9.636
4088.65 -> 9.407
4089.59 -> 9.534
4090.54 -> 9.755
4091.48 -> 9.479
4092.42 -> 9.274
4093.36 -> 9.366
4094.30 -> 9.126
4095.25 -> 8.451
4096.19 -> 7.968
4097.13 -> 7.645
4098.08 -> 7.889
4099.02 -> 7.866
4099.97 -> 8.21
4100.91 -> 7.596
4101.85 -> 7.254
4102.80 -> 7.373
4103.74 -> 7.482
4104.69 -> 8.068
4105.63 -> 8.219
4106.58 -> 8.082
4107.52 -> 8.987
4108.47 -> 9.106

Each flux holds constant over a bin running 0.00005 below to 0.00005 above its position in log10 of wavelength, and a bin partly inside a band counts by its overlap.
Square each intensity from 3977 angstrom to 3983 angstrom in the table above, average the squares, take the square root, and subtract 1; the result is 7.4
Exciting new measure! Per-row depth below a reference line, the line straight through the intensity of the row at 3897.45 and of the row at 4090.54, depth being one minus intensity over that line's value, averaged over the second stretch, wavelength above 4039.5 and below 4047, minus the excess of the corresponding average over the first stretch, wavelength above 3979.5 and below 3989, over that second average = -0.18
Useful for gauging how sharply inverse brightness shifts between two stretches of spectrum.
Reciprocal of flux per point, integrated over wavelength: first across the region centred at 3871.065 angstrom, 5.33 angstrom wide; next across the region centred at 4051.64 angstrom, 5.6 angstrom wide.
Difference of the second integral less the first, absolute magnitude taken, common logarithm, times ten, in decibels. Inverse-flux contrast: -7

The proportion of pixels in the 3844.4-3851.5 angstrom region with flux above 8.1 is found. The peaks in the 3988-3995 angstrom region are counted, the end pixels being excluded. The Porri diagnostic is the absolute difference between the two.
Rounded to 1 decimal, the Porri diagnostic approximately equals 1.0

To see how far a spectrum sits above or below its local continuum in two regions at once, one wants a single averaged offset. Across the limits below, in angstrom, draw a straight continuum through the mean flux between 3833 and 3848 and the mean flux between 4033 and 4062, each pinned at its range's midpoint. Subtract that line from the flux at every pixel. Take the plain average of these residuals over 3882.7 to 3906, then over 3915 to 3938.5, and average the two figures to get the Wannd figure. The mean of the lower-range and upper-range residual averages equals -0.68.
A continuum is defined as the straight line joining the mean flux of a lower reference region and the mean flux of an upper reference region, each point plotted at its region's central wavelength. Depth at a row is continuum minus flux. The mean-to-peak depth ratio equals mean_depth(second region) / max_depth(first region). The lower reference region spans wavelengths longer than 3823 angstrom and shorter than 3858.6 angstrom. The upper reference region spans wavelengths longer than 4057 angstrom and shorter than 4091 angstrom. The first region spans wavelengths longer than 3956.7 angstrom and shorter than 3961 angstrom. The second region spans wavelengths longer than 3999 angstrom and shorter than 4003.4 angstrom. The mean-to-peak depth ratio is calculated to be -5.6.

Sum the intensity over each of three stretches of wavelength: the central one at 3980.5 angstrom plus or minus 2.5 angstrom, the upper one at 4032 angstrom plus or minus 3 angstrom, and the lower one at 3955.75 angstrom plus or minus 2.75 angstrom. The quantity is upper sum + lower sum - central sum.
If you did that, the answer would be 52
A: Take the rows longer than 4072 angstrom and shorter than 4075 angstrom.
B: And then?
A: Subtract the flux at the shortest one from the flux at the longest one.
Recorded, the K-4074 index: 0.0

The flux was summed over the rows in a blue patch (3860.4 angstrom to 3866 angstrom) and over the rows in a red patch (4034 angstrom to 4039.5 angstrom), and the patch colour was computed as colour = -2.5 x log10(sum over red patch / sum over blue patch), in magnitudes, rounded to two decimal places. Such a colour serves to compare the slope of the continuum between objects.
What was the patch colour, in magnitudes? -0.35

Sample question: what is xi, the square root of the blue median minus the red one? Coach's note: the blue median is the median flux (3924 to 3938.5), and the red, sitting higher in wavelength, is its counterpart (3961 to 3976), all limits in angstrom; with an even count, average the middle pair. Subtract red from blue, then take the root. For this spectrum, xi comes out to 1.05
